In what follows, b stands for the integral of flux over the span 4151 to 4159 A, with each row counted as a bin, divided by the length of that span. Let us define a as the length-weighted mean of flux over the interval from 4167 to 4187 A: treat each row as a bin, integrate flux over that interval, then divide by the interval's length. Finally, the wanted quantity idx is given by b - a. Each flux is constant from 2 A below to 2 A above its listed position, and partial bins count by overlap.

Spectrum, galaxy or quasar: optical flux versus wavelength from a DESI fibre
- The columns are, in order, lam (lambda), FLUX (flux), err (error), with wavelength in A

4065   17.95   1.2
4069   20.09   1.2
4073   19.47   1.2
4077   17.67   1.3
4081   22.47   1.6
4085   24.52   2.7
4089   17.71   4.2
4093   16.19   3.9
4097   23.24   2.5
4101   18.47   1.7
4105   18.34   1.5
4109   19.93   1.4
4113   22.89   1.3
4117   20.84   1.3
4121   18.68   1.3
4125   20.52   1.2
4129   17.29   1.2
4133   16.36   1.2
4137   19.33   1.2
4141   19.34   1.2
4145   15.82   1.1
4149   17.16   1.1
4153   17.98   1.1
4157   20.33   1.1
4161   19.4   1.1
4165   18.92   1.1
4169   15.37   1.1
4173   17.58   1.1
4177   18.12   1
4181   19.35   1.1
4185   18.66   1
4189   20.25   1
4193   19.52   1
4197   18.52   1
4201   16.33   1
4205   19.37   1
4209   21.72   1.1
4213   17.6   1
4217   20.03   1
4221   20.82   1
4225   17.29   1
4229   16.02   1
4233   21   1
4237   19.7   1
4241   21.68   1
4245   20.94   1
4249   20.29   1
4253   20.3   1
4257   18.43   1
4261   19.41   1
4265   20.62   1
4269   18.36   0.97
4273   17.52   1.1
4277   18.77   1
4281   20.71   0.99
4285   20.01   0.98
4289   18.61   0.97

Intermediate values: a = 17.8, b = 19.2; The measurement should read 1.3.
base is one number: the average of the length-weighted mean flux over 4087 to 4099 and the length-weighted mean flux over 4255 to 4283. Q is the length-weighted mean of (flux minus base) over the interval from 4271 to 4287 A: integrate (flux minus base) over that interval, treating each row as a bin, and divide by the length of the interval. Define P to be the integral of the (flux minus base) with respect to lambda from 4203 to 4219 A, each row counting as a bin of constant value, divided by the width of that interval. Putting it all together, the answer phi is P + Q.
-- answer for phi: 0.8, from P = 0.6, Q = 0.2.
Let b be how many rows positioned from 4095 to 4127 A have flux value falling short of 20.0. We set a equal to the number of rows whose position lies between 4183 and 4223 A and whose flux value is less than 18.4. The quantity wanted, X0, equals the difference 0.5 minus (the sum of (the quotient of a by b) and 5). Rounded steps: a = 2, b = 4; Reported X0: -5.0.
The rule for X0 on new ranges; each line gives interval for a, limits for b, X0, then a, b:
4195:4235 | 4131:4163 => -5.1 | 4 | 7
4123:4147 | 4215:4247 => -5.5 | 3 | 3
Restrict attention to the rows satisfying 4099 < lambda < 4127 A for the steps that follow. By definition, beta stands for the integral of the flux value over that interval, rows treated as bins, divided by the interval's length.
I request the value 20.0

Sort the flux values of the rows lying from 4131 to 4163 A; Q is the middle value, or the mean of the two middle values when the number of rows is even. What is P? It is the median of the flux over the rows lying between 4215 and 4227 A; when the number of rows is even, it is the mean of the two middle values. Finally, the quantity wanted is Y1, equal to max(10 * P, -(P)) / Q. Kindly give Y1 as 10.7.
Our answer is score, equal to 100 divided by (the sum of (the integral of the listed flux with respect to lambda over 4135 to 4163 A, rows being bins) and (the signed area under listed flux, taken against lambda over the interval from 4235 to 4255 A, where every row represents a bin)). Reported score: 0.108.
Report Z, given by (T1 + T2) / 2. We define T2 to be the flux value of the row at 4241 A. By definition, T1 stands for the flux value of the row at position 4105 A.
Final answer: 20.0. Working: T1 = 18.34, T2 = 21.68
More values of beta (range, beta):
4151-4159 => 19.2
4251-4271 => 19.4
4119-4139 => 18.4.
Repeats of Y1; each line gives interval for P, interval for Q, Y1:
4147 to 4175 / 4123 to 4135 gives 10.4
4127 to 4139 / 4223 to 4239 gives 9.3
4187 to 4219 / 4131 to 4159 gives 10.8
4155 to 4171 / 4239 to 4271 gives 9.4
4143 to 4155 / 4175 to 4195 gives 8.9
